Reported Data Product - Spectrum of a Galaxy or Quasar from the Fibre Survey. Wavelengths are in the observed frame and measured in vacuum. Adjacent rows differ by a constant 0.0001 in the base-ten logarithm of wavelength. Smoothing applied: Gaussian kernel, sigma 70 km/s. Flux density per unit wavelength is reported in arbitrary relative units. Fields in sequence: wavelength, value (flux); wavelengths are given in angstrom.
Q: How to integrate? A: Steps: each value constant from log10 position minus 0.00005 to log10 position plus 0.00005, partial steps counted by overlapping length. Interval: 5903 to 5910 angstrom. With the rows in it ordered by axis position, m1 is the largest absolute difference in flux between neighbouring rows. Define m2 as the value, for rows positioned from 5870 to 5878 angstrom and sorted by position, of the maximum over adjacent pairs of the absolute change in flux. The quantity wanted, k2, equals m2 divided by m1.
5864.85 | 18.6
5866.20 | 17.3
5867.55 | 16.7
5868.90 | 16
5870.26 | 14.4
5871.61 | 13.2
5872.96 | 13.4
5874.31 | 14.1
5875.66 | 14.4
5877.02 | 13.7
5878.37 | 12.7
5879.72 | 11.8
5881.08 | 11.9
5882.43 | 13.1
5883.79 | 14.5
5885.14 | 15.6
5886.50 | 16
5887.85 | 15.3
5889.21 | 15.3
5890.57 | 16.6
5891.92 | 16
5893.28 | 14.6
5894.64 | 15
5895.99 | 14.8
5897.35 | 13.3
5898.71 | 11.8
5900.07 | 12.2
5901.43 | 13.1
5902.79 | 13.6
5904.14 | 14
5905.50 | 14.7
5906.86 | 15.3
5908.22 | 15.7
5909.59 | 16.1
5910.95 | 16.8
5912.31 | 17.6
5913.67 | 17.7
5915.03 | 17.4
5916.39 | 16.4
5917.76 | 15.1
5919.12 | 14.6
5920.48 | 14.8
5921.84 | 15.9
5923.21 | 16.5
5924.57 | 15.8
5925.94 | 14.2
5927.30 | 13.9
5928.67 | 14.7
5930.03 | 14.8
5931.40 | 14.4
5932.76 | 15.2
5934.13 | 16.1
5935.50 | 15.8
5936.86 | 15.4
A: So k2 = 1.7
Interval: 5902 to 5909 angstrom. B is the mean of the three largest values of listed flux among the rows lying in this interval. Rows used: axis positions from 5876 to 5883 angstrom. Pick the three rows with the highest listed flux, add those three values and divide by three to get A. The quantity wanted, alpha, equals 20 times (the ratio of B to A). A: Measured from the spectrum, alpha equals 23.1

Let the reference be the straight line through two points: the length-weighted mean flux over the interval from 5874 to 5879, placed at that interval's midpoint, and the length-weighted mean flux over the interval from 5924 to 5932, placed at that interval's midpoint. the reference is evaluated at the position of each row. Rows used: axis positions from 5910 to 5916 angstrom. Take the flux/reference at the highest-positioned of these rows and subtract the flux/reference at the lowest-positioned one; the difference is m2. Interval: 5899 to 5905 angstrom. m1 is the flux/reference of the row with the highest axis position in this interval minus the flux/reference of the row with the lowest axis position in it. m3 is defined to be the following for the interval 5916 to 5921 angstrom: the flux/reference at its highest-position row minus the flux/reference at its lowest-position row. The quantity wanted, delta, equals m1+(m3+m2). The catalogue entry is 0.04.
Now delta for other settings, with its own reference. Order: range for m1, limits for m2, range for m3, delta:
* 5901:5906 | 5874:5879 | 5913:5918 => -0.19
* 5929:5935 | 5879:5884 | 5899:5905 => 0.40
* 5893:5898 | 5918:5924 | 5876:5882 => -0.11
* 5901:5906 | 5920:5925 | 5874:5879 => 0.06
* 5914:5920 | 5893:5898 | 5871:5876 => -0.21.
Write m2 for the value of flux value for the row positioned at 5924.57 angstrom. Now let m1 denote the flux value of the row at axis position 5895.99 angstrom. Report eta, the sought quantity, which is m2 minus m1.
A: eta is 1.0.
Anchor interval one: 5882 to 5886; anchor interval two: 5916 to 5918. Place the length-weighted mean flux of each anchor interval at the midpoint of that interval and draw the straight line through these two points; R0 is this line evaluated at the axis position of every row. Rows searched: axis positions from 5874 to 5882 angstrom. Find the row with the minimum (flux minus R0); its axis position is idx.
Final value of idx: 5879.72 angstrom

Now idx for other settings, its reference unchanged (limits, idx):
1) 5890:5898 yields 5897.35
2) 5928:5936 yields 5931.40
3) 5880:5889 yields 5881.08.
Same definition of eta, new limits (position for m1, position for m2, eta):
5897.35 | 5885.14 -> 2.3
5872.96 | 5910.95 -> 3.4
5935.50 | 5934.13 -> 0.3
